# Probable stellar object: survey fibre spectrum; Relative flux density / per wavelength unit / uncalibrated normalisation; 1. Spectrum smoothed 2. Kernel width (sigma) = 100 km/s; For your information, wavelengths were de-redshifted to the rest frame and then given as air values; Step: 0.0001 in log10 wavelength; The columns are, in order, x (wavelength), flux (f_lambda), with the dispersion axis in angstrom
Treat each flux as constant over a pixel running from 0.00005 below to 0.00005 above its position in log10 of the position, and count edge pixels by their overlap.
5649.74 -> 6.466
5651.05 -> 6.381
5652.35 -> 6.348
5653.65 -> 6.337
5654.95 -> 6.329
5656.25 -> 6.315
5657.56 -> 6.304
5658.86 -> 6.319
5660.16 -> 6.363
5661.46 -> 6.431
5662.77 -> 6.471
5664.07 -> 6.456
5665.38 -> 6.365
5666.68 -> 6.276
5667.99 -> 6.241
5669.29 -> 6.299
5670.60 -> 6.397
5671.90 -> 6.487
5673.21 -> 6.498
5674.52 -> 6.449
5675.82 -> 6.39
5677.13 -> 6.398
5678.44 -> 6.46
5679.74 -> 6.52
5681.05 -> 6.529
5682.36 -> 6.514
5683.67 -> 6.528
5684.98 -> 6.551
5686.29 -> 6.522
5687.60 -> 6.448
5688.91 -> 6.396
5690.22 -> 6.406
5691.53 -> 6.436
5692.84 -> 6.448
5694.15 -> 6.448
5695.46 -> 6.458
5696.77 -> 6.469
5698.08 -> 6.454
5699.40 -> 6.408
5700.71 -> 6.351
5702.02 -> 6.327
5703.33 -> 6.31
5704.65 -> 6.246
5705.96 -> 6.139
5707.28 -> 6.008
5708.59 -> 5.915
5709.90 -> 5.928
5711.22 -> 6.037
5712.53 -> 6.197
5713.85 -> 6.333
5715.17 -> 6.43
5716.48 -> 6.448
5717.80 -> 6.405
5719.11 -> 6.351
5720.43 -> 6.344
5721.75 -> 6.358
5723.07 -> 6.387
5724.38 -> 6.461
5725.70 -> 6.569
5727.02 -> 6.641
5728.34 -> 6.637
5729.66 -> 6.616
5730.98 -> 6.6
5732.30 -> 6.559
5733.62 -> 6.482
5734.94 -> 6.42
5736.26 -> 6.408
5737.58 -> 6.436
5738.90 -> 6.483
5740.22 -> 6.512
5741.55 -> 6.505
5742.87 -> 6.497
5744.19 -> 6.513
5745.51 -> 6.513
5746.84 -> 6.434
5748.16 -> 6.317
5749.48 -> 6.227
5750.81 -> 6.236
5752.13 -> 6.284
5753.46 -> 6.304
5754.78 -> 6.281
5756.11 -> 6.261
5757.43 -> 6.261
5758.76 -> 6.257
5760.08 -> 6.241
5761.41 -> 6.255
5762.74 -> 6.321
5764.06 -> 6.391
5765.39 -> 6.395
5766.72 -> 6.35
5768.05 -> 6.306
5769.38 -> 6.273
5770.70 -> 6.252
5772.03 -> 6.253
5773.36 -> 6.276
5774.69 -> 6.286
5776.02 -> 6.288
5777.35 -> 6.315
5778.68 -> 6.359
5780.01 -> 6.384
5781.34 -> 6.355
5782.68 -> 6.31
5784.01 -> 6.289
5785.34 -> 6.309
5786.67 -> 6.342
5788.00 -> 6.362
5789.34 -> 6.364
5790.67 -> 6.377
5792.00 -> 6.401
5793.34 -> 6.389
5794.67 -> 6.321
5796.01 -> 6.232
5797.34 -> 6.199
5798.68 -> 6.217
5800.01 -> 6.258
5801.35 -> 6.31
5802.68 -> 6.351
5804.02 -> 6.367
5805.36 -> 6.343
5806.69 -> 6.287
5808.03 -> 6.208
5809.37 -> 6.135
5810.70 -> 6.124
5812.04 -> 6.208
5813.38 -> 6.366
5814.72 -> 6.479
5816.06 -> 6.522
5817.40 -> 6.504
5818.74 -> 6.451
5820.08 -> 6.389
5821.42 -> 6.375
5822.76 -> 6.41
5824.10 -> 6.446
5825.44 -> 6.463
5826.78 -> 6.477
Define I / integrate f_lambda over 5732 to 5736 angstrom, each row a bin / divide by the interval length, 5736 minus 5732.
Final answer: 6.47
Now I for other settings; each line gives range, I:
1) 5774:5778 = 6.30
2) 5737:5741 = 6.47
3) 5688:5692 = 6.41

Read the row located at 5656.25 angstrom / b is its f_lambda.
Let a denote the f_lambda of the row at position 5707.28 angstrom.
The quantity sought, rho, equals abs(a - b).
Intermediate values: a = 6.008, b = 6.315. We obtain 0.31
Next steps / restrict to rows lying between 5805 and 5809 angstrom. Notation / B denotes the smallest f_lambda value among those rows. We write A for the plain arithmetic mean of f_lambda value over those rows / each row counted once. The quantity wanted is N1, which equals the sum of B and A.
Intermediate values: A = 6.28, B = 6.208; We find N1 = 12.5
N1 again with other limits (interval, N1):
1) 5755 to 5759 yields 12.5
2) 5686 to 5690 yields 12.9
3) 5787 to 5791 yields 12.7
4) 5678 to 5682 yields 13.0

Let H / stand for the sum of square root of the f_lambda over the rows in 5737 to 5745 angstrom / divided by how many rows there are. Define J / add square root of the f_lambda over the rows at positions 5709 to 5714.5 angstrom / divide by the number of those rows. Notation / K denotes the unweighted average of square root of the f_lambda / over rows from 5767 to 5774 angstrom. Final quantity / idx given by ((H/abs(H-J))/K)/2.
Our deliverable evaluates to 7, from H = 2.55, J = 2.47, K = 2.50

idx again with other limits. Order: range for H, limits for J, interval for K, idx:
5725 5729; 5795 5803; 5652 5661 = 7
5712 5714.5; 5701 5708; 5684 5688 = 41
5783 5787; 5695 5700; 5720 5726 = 19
